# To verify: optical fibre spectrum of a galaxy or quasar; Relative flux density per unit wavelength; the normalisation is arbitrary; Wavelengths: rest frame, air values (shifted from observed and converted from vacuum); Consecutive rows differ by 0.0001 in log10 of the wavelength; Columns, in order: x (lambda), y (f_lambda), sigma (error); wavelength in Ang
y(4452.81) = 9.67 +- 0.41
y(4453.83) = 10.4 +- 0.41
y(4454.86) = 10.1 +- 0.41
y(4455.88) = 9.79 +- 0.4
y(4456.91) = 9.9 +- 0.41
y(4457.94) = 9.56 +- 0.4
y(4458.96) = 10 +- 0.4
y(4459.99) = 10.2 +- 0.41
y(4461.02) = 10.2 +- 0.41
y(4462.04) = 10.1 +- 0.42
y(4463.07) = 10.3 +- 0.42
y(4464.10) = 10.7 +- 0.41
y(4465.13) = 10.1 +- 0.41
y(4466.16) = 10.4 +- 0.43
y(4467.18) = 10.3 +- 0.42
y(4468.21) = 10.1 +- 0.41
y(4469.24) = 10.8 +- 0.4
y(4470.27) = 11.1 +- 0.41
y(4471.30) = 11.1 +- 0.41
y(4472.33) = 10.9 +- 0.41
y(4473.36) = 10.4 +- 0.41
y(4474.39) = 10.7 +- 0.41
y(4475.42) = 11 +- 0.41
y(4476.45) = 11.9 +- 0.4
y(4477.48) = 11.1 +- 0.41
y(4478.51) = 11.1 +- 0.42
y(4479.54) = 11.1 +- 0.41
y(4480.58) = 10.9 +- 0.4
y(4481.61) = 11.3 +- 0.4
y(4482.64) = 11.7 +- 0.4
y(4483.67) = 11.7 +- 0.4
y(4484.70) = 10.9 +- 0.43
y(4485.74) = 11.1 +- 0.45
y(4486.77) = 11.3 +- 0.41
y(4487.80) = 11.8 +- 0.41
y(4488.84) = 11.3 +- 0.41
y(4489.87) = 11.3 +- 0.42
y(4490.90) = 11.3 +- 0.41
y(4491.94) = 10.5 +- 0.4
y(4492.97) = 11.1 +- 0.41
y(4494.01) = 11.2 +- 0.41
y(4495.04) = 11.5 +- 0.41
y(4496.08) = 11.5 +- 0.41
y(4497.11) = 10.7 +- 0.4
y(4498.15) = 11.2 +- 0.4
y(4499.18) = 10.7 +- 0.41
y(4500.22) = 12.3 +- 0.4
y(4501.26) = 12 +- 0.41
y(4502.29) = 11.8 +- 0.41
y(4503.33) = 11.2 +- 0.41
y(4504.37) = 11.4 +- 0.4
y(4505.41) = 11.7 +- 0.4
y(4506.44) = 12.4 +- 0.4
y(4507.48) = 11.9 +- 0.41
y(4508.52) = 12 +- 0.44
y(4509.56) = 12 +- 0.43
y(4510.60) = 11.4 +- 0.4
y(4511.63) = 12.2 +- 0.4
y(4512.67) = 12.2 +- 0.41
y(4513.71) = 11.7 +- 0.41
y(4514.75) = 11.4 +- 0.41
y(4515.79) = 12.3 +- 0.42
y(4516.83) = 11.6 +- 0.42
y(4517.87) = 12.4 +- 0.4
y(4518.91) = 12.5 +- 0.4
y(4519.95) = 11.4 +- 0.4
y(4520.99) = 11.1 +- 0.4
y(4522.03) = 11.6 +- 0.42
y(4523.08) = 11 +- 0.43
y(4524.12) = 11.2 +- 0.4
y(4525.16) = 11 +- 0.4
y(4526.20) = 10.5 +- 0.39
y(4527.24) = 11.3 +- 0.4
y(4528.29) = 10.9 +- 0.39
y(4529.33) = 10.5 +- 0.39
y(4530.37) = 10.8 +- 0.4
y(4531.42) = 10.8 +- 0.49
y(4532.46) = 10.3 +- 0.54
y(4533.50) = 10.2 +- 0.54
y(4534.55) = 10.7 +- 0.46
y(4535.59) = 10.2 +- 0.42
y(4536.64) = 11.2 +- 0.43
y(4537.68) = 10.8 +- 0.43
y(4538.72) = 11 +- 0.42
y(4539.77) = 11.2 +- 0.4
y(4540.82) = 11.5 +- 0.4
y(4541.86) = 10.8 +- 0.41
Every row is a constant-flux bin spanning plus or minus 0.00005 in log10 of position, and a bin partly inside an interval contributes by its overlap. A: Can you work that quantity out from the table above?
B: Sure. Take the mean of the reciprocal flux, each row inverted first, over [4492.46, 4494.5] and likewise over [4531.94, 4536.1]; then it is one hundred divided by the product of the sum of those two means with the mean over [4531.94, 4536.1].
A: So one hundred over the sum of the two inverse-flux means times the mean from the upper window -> 5552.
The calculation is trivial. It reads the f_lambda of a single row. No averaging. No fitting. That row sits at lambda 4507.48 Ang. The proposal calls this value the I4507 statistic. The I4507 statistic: 11.9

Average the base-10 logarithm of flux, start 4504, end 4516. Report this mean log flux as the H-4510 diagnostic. 1.075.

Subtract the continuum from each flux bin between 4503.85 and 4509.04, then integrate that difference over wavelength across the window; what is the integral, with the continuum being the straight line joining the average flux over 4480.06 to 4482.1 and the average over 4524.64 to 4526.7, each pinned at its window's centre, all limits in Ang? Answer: 5.1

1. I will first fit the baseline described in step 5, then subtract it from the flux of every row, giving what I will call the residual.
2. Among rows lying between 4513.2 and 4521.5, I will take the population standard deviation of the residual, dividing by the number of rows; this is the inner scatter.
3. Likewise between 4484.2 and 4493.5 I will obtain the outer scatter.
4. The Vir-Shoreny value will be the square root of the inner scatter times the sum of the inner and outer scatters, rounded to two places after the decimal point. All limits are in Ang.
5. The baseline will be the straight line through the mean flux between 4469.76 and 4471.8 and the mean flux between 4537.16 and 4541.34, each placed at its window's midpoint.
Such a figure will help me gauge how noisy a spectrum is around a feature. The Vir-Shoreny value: 0.64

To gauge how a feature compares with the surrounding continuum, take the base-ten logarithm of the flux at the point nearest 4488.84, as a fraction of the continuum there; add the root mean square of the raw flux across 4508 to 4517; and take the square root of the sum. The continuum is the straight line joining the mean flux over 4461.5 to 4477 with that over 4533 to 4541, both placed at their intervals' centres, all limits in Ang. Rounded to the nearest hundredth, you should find 3.45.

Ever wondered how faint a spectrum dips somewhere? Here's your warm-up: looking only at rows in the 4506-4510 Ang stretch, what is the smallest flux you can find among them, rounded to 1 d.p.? 11.9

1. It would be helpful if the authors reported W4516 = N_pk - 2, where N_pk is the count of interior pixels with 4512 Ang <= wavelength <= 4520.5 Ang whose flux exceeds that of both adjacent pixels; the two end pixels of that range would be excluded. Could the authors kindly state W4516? 0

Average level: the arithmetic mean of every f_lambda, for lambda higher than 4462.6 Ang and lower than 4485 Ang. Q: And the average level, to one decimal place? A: 10.9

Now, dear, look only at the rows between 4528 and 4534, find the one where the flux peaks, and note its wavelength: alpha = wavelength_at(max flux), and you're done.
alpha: 4528.29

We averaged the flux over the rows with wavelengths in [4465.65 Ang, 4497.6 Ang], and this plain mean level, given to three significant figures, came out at 11.1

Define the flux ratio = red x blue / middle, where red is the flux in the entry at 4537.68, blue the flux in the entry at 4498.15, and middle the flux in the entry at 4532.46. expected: 11.7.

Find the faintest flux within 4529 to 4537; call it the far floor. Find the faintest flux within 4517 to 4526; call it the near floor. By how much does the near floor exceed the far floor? 0.80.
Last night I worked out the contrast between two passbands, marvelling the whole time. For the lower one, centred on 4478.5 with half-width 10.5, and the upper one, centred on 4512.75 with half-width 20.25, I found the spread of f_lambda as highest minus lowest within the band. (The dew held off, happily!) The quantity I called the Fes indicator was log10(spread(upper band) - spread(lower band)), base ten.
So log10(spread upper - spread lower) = -0.40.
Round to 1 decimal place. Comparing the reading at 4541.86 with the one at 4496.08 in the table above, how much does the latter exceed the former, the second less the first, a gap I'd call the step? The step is 0.7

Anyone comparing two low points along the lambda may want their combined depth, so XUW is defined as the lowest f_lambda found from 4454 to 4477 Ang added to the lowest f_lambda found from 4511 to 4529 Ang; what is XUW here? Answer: 20.1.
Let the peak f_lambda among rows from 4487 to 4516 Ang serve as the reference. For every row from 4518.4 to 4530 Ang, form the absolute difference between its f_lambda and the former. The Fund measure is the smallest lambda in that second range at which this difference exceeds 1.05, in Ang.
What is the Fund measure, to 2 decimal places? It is 4520.99 Ang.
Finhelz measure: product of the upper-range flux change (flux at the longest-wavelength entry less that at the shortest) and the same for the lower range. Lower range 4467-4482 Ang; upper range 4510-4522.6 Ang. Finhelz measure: 0.2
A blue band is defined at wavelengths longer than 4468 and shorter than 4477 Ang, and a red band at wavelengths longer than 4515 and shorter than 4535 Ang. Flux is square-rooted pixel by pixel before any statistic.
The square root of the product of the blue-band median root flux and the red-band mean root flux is 3.32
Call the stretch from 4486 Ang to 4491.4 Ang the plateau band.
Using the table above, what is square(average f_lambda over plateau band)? 130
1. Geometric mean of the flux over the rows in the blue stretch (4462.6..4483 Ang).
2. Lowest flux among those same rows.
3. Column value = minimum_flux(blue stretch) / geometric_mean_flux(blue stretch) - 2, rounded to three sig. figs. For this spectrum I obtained -1.07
